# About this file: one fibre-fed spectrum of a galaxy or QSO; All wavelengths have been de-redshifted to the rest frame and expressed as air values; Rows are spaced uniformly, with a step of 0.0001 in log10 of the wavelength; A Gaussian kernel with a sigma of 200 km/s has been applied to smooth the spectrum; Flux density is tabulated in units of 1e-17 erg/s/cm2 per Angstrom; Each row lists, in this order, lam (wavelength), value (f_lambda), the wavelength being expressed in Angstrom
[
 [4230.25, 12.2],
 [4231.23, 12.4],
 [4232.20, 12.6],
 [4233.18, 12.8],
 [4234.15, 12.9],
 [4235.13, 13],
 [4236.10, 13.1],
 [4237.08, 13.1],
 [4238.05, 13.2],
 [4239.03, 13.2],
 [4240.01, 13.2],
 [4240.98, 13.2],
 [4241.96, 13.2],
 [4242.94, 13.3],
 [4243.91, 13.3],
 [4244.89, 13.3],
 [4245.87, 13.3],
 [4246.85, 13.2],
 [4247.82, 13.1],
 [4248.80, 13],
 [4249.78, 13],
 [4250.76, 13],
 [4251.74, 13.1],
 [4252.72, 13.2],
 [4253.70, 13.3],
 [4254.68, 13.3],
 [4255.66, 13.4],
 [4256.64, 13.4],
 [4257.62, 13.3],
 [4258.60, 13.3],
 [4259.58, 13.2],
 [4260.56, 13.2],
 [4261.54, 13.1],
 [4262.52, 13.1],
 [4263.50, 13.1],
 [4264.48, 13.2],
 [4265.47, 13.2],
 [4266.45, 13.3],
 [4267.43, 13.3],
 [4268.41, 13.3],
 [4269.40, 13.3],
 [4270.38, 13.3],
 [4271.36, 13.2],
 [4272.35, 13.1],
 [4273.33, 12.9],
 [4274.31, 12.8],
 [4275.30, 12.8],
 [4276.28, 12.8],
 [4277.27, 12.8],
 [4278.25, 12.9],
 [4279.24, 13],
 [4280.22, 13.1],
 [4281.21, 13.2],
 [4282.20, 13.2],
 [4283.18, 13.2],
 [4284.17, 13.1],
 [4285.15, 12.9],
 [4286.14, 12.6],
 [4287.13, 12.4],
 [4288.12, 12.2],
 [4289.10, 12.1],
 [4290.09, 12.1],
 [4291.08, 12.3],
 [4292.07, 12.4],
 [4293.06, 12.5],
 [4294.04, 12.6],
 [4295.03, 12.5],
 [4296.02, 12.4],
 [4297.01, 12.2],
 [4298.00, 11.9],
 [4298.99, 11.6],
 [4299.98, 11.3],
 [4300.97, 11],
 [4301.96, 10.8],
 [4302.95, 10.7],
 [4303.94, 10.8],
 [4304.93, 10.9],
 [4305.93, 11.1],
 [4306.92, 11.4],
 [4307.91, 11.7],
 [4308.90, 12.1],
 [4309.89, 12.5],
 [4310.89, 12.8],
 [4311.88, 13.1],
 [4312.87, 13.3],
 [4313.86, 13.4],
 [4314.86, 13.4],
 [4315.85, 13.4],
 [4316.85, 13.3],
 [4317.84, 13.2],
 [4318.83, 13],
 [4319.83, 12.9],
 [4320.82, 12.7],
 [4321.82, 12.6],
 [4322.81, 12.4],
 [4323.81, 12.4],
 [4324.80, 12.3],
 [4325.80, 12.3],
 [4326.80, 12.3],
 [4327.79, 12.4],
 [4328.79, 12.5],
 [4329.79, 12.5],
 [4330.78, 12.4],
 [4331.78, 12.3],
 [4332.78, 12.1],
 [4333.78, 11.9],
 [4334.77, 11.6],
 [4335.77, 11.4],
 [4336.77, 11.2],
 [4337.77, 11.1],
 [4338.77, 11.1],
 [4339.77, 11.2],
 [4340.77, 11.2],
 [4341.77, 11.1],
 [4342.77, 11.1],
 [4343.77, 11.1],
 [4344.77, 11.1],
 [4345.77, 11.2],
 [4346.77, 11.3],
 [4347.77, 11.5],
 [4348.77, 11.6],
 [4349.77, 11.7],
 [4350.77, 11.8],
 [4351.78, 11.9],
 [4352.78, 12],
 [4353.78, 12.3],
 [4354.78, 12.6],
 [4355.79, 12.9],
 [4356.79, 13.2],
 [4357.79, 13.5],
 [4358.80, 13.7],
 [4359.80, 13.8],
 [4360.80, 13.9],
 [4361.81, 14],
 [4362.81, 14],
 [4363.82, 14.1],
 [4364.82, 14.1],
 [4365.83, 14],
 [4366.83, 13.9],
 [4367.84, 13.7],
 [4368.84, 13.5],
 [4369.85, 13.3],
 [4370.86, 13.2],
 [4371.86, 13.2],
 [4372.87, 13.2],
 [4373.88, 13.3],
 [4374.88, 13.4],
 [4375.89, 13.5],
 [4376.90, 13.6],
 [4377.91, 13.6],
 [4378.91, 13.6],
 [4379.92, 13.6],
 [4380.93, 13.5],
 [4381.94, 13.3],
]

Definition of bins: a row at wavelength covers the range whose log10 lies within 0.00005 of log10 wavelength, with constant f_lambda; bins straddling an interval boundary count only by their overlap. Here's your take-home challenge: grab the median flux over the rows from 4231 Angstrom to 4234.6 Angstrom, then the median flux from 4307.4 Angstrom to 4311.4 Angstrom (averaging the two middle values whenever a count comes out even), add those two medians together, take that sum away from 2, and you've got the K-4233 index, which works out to -23.0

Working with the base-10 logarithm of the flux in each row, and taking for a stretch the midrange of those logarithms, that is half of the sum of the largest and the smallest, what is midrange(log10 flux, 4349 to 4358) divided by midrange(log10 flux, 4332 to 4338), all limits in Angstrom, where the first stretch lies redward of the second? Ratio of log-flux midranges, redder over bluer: 1.03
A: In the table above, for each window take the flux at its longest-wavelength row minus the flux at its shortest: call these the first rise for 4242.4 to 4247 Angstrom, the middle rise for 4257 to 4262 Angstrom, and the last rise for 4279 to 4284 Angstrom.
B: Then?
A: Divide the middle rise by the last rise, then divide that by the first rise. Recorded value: 10.0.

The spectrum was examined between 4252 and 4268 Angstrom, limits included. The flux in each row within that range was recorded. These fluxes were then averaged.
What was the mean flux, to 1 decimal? 13.2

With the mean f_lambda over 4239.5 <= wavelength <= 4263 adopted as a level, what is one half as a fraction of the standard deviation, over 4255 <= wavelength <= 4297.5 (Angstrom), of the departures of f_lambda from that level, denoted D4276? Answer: 1.3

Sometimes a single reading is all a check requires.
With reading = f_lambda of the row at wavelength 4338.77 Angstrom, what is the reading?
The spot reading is 11.1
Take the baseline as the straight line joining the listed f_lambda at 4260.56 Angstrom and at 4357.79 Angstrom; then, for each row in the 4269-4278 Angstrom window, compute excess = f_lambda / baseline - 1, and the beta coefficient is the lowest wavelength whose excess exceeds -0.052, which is 4269.40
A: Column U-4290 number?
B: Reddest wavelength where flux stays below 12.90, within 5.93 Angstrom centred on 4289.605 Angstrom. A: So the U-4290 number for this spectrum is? 4292.07 Angstrom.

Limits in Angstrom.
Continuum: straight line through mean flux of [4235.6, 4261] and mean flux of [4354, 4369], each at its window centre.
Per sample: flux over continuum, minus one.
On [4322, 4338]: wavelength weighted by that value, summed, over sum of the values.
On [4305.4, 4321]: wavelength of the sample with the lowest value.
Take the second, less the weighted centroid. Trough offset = -25.6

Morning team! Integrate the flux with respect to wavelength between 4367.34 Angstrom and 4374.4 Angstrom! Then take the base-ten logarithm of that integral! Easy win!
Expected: 1.97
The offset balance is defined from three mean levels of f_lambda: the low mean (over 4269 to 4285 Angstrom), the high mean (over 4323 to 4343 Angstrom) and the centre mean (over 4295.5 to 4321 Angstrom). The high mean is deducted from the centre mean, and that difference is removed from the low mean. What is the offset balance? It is 12.7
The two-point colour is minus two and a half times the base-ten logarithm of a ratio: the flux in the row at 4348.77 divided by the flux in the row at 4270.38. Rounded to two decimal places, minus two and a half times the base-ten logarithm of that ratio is 0.15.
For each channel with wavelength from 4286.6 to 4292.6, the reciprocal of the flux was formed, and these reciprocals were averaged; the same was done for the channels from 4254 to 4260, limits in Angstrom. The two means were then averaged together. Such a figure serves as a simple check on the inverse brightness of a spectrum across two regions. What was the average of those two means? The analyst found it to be 0.078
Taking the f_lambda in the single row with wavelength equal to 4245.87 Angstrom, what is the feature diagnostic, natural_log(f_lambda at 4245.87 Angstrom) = 2.59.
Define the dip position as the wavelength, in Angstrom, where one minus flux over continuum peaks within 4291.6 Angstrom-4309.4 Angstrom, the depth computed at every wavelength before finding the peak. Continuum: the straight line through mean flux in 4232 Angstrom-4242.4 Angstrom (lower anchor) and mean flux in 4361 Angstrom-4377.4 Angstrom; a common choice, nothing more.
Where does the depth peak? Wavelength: 4302.95 Angstrom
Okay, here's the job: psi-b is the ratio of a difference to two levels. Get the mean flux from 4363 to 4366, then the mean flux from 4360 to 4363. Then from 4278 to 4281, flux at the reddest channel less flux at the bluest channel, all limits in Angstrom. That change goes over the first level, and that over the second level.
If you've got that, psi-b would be 0.0010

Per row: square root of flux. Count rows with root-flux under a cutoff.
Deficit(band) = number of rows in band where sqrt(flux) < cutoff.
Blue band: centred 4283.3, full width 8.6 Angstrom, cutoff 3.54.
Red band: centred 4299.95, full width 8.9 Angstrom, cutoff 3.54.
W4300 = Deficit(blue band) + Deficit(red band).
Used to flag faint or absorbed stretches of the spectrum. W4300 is 10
